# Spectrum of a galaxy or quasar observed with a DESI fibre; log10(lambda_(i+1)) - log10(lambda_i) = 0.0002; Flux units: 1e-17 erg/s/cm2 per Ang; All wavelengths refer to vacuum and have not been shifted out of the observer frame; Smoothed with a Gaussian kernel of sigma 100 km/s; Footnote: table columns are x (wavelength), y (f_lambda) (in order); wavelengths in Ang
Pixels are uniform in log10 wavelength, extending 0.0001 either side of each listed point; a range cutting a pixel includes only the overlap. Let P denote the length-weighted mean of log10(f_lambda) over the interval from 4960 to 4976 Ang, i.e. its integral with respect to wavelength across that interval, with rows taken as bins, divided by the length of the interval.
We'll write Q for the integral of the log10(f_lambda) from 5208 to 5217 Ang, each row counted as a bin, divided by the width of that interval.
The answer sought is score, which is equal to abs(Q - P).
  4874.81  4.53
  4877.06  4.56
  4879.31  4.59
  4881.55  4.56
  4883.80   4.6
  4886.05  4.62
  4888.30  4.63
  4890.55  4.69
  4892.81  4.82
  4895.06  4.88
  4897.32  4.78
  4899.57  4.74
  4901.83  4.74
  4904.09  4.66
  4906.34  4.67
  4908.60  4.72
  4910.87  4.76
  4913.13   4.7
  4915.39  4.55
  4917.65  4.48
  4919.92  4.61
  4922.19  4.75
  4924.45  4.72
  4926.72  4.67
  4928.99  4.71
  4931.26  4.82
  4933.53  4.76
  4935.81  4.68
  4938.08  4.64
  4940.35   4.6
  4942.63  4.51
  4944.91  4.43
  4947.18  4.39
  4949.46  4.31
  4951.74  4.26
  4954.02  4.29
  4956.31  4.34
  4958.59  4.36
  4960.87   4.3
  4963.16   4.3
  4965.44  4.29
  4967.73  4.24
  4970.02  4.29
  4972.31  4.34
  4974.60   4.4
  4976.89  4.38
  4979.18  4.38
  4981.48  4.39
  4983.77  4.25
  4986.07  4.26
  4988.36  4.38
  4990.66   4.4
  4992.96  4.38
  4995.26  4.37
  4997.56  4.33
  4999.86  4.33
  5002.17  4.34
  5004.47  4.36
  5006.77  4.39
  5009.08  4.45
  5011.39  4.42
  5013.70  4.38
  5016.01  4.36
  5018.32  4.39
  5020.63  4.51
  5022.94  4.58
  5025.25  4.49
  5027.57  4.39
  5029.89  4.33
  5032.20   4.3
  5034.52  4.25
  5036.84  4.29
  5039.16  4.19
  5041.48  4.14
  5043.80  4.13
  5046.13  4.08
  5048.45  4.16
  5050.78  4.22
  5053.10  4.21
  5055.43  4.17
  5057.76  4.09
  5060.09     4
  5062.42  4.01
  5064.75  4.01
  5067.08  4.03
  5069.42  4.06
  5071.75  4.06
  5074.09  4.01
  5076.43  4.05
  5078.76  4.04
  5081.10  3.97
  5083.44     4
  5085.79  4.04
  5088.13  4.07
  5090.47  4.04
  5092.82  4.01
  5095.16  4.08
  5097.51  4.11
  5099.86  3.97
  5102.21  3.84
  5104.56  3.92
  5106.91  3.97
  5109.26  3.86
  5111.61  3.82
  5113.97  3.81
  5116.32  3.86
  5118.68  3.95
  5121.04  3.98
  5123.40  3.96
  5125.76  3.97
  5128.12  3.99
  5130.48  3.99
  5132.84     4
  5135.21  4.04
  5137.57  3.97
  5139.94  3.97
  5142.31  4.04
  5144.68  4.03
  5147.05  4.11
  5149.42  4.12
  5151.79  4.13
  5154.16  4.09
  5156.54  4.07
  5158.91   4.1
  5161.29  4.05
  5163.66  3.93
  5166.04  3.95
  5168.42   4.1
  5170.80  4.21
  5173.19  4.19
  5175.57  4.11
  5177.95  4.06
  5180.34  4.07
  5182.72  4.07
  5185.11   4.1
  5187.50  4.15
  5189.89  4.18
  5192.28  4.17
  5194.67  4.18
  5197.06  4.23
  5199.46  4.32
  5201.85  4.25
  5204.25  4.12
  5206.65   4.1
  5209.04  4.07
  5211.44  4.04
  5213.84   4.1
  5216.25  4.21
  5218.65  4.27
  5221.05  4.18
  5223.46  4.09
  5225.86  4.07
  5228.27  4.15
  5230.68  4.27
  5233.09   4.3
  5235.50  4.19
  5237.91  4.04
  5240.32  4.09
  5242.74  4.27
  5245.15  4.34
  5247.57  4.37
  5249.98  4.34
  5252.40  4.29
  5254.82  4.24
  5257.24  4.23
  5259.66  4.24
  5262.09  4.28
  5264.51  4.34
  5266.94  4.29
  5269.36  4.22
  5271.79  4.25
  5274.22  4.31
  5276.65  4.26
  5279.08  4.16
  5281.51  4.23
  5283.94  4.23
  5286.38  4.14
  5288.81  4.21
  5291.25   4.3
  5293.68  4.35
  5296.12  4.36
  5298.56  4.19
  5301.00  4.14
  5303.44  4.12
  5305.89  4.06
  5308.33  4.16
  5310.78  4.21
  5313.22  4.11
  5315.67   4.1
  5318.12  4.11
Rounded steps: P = 0.634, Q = 0.61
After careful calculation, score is 0.022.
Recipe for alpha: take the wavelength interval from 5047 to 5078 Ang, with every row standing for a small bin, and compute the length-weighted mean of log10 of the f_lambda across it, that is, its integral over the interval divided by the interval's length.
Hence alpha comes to 0.611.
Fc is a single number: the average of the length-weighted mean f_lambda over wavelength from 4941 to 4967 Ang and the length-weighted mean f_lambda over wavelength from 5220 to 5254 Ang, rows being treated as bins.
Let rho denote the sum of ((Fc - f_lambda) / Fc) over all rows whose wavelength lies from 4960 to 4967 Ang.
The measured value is -0.01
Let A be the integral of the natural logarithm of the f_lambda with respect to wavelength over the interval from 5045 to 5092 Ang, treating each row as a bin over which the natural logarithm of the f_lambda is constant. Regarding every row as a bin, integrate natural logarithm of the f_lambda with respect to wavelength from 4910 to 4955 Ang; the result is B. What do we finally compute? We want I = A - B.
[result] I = -2.6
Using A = 65.9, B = 68.5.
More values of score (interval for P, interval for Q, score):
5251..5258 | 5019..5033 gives 0.018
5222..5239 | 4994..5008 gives 0.020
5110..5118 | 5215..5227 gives 0.035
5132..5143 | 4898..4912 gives 0.072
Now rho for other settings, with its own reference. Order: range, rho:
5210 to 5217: 0.11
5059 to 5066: 0.19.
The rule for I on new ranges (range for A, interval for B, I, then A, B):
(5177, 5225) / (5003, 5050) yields -0.6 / 68.3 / 68.8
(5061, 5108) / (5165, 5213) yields -2.8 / 65.3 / 68.1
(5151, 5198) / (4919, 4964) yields -1.5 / 66.4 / 67.9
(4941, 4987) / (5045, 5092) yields 1.6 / 67.5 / 65.9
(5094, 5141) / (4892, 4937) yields -5.1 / 64.6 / 69.7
